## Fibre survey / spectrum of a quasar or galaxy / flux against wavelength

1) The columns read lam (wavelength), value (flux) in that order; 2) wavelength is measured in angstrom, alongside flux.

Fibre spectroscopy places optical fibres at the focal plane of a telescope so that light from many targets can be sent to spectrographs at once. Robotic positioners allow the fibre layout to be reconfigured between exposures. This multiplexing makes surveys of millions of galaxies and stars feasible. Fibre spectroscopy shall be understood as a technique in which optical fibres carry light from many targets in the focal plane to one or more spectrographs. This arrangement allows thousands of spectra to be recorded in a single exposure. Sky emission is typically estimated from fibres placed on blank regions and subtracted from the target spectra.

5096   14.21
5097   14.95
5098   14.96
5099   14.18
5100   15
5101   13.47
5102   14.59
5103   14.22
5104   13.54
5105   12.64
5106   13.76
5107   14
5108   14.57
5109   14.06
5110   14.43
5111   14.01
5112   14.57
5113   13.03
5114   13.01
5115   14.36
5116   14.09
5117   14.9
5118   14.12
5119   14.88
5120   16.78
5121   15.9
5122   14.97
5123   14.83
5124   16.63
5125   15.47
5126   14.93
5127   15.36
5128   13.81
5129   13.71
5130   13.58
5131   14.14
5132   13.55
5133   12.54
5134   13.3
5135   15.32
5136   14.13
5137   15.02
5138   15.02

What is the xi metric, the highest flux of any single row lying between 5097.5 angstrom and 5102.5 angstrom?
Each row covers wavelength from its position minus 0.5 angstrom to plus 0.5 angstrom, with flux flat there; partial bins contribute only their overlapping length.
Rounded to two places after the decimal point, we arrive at 15.00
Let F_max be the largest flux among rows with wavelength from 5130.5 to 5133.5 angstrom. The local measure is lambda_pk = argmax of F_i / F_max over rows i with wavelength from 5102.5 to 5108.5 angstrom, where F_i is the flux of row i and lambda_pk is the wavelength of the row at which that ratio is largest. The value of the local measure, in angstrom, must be 5108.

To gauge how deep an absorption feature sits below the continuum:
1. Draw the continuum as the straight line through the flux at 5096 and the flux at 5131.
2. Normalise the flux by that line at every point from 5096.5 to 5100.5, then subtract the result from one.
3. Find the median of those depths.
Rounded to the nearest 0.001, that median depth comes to -0.053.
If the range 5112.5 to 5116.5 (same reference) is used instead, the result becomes 0.043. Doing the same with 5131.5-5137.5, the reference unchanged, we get 0.021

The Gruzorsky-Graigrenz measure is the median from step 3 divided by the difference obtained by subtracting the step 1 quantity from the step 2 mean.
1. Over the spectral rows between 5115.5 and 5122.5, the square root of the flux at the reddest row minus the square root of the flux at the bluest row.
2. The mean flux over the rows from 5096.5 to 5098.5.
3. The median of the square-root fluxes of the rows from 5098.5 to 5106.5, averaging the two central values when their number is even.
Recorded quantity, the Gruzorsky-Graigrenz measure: 0.252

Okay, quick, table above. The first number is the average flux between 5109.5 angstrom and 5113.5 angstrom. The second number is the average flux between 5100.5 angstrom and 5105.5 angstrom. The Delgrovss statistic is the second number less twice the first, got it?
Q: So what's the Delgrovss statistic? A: -14.3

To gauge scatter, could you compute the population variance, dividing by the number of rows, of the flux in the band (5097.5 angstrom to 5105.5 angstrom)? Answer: 0.58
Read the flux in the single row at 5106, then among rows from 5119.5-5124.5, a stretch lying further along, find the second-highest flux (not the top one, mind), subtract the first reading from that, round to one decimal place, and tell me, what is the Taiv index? 2.9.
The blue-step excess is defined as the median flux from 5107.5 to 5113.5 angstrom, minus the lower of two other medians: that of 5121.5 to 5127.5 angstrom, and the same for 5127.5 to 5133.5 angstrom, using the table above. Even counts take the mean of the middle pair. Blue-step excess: 0.60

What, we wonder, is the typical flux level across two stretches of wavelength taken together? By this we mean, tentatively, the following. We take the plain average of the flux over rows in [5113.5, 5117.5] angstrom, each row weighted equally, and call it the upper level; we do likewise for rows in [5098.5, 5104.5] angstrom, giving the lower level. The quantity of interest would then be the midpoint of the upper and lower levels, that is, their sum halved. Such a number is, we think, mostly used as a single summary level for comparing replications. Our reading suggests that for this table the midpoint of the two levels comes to 14.13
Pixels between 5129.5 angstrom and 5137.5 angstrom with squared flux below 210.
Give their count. 6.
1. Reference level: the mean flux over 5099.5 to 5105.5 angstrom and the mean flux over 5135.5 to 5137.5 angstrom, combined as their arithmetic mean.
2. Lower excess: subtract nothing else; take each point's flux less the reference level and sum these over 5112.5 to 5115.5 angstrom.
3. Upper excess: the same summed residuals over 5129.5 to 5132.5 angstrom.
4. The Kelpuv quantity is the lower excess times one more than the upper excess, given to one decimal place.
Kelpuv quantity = 1.1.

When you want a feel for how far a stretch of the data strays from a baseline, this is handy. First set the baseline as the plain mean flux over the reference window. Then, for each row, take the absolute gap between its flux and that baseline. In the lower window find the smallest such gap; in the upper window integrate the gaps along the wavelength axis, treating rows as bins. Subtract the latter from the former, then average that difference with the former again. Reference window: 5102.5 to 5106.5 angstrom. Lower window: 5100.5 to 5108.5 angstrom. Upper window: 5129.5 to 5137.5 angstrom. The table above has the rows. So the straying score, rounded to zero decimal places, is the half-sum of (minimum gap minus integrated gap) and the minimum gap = -3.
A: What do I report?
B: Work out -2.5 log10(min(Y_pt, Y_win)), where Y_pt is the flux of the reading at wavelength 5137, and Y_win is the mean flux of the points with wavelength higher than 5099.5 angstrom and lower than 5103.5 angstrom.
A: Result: -2.89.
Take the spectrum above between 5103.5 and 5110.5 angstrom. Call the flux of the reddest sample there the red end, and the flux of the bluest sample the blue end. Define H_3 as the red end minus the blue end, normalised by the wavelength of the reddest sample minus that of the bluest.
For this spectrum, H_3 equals 0.148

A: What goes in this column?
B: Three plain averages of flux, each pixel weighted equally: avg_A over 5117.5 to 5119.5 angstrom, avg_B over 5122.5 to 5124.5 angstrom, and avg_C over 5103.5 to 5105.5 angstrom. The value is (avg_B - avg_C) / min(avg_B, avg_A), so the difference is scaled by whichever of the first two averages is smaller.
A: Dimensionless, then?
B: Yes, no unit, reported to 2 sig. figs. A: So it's 0.18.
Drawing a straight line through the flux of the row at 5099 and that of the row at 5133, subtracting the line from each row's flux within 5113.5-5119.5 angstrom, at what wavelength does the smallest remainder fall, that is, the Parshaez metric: 5114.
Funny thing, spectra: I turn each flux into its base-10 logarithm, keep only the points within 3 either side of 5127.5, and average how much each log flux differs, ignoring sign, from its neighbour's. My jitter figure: 0.016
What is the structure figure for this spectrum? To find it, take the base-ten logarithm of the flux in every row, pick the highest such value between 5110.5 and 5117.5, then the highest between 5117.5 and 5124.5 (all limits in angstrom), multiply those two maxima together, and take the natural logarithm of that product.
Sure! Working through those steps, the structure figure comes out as 0.362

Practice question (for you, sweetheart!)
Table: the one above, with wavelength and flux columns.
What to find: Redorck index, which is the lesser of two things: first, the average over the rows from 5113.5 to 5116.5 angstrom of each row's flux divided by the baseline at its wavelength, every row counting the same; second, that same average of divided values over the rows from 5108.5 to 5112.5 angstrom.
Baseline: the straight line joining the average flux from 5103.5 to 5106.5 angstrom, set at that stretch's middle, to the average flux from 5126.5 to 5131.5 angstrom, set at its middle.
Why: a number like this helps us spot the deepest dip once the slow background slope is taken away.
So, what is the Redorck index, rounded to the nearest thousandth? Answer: 1.012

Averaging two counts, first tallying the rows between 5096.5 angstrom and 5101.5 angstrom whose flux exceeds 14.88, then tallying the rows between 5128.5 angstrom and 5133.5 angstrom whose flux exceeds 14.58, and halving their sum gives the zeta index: 1.50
